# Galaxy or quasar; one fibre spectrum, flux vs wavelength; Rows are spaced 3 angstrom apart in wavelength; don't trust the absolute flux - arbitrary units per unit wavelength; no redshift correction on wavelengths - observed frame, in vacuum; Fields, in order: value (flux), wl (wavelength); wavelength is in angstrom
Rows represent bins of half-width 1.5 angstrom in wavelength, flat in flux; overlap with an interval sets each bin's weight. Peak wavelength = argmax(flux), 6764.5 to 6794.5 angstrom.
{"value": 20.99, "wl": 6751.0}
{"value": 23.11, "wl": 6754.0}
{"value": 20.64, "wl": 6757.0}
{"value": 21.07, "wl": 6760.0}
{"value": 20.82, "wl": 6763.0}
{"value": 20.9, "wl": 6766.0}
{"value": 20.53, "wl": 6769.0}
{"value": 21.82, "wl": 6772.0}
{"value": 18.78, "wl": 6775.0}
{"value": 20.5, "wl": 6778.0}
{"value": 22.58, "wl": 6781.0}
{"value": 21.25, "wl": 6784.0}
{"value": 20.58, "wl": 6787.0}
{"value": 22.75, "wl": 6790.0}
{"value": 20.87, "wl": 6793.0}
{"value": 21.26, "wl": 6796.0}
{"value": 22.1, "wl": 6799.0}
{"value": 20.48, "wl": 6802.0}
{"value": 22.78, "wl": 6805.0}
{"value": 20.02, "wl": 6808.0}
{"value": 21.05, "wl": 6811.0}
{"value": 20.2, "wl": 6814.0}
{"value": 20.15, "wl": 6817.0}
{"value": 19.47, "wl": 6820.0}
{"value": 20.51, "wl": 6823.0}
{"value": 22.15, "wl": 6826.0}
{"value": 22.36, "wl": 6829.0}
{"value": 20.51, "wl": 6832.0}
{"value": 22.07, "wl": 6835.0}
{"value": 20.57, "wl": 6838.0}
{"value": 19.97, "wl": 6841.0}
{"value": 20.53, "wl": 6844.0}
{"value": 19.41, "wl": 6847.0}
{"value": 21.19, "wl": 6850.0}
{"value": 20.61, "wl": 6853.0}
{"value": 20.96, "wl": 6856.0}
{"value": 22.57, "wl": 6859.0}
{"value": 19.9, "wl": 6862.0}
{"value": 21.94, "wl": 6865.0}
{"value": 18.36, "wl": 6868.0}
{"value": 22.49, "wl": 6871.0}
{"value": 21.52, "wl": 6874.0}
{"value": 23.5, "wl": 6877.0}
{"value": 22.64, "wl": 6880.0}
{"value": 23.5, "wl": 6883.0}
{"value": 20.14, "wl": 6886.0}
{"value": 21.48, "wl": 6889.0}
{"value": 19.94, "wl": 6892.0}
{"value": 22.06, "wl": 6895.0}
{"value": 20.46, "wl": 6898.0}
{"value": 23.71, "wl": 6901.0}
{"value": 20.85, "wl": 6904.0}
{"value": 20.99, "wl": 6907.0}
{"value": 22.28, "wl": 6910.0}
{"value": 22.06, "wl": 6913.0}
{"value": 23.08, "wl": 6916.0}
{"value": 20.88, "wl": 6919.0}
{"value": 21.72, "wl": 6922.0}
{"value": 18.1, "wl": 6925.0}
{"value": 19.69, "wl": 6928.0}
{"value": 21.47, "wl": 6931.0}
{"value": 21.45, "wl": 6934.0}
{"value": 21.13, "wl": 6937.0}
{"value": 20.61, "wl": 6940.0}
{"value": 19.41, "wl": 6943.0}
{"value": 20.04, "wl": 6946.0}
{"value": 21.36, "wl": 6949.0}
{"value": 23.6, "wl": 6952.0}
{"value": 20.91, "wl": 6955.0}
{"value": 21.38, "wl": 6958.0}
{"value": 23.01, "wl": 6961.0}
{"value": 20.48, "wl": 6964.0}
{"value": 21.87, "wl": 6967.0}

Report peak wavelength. 6790.0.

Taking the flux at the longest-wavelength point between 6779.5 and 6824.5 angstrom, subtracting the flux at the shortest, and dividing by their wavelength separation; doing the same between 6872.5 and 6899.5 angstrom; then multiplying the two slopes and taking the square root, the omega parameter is 0.047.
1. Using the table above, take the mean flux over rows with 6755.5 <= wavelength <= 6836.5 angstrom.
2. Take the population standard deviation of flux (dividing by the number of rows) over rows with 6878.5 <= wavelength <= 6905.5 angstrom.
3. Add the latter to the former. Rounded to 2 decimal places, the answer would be 22.38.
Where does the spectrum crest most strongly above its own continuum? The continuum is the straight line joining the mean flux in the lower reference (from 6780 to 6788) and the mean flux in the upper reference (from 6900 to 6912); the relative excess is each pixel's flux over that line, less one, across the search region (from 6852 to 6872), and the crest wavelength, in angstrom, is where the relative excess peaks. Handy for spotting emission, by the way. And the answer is 6859.0 angstrom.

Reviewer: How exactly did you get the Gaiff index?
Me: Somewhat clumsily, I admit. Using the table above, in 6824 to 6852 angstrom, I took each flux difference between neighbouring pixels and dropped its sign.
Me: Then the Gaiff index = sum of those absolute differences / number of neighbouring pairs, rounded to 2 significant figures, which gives 1.1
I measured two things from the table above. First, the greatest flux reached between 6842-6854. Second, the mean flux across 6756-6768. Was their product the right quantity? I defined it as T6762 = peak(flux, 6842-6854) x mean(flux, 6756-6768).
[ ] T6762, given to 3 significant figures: 442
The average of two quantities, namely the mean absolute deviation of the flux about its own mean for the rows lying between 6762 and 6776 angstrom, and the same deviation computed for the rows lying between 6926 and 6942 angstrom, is 0.65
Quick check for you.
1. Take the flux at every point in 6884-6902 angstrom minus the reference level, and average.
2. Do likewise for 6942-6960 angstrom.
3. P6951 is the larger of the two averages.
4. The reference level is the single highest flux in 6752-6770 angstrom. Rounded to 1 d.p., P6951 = -1.8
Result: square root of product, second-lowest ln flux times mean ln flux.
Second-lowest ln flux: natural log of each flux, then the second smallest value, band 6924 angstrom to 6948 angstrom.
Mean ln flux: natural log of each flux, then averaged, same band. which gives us 2.99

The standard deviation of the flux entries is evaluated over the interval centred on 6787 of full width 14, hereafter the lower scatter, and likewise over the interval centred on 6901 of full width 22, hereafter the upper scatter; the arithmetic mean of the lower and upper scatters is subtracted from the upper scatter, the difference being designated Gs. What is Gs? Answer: 0.15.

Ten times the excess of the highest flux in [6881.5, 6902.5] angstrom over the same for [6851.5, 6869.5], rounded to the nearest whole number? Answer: 11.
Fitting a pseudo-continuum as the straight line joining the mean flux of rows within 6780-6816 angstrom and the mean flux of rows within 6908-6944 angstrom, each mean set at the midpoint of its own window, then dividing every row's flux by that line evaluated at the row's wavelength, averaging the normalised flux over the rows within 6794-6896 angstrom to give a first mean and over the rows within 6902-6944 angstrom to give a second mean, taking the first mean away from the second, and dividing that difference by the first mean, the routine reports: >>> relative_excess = 0.00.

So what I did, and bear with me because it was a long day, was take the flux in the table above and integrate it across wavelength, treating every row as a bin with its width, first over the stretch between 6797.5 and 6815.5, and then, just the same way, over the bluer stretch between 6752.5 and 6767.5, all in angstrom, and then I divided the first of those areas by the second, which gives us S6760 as 1.2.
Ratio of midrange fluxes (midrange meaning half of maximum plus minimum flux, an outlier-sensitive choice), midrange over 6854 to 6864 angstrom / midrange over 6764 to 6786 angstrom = 1.03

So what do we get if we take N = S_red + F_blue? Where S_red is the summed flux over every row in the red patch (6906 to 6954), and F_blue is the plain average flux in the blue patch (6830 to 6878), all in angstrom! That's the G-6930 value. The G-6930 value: 359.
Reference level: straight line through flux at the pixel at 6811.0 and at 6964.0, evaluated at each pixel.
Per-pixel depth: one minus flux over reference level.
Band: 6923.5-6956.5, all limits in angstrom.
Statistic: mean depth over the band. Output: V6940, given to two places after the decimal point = -0.01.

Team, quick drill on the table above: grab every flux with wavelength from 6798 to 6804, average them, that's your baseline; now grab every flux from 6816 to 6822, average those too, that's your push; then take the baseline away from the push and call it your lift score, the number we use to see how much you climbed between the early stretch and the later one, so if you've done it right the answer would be -1.5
